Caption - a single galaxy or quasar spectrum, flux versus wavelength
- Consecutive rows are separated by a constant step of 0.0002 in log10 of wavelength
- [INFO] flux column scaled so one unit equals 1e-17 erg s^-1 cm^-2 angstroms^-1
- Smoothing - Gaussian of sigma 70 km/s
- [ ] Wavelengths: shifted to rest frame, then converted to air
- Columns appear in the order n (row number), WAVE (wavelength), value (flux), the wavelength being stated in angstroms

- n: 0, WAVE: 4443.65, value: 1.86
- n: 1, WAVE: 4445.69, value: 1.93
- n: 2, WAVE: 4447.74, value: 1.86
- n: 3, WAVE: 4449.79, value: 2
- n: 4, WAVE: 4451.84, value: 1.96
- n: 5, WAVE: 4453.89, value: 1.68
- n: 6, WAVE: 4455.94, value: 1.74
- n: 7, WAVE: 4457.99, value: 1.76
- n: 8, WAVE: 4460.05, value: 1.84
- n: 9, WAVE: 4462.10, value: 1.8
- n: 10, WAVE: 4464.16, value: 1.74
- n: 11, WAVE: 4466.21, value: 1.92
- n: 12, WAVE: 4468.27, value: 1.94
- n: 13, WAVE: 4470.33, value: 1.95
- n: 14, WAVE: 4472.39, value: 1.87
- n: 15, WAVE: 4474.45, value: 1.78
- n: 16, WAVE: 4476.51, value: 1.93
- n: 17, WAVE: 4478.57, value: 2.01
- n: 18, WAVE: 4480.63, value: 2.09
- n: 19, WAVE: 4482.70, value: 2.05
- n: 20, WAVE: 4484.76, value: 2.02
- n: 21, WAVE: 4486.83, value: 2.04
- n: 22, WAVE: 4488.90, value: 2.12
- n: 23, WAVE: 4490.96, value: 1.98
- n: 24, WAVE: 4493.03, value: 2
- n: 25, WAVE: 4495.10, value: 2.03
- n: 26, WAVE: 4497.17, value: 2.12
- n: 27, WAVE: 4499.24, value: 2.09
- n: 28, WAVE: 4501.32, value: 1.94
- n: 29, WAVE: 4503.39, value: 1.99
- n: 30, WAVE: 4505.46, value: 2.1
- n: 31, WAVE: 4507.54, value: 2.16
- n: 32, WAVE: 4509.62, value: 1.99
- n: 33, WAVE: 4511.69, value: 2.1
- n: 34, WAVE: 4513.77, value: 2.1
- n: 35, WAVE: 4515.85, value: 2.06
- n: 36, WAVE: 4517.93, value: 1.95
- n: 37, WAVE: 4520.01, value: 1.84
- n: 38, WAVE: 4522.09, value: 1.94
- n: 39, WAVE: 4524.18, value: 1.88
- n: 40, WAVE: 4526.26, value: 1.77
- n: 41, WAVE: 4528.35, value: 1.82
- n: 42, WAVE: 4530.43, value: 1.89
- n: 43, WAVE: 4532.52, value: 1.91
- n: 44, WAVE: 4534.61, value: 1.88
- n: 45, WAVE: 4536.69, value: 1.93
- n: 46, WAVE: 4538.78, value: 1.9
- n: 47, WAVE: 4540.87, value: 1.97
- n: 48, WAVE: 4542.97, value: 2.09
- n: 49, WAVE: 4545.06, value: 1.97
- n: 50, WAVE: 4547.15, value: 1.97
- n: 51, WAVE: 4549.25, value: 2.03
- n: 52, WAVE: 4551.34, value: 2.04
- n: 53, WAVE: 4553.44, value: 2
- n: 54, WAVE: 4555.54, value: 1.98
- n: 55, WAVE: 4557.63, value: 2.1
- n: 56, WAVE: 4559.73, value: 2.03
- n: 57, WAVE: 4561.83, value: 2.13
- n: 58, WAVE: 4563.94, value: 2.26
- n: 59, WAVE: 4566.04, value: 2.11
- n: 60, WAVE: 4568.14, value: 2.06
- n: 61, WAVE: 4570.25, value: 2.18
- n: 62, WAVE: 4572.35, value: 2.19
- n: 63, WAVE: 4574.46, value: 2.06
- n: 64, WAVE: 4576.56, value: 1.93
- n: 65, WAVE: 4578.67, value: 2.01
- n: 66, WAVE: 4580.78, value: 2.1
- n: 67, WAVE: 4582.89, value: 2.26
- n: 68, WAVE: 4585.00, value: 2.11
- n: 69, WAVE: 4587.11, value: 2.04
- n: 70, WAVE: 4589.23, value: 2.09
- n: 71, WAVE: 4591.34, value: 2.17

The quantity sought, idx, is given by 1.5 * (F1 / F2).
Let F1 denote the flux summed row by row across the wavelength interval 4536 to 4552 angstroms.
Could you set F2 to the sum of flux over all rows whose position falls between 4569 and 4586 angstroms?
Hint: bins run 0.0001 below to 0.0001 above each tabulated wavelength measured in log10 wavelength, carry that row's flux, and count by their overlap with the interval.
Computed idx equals 1.42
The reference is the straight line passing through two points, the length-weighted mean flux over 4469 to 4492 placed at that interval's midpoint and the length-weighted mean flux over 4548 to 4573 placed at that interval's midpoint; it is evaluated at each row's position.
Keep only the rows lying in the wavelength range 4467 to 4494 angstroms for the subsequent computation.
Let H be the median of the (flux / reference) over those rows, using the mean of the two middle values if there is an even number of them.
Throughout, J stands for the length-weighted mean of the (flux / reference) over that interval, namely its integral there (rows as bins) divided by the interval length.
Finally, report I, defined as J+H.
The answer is 1.998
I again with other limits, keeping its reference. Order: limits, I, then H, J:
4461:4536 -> 1.966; 0.99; 0.98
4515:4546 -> 1.866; 0.93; 0.94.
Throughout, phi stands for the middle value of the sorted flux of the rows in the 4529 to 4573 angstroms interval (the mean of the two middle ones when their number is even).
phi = 2.03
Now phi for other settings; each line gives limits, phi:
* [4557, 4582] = 2.10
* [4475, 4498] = 2.03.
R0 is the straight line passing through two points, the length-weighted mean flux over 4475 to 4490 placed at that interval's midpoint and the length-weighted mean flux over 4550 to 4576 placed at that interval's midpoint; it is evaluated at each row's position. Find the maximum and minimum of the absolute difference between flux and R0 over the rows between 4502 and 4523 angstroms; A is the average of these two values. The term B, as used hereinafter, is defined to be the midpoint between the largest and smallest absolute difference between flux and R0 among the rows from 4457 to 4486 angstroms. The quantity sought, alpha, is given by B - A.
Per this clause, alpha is 0.031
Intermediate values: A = 0.11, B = 0.14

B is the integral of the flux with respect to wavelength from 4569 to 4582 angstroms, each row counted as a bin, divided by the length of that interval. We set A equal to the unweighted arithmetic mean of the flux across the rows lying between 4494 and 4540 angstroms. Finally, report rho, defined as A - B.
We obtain -0.11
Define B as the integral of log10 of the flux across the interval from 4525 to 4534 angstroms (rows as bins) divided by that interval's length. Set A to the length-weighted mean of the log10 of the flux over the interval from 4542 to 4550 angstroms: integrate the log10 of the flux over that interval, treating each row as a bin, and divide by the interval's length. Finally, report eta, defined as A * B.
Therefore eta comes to 0.081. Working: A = 0.30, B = 0.267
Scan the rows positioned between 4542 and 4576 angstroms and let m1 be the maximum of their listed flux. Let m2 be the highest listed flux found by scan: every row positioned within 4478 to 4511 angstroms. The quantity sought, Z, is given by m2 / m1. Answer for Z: 0.956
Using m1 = 2.26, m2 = 2.16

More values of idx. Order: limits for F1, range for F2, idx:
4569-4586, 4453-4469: 1.75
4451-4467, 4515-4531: 1.43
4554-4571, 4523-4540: 1.69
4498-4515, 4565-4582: 1.48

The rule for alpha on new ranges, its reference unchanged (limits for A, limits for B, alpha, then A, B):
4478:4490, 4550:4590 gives 0.040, 0.05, 0.09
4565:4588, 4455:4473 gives 0.086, 0.09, 0.17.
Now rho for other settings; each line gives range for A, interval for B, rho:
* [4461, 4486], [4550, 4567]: -0.16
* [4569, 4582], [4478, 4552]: 0.09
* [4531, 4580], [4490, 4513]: -0.01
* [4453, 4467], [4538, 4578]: -0.27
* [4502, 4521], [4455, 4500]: 0.09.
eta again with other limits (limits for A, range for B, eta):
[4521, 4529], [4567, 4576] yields 0.087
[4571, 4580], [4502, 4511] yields 0.098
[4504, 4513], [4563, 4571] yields 0.106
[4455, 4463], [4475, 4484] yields 0.076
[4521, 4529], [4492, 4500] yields 0.084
